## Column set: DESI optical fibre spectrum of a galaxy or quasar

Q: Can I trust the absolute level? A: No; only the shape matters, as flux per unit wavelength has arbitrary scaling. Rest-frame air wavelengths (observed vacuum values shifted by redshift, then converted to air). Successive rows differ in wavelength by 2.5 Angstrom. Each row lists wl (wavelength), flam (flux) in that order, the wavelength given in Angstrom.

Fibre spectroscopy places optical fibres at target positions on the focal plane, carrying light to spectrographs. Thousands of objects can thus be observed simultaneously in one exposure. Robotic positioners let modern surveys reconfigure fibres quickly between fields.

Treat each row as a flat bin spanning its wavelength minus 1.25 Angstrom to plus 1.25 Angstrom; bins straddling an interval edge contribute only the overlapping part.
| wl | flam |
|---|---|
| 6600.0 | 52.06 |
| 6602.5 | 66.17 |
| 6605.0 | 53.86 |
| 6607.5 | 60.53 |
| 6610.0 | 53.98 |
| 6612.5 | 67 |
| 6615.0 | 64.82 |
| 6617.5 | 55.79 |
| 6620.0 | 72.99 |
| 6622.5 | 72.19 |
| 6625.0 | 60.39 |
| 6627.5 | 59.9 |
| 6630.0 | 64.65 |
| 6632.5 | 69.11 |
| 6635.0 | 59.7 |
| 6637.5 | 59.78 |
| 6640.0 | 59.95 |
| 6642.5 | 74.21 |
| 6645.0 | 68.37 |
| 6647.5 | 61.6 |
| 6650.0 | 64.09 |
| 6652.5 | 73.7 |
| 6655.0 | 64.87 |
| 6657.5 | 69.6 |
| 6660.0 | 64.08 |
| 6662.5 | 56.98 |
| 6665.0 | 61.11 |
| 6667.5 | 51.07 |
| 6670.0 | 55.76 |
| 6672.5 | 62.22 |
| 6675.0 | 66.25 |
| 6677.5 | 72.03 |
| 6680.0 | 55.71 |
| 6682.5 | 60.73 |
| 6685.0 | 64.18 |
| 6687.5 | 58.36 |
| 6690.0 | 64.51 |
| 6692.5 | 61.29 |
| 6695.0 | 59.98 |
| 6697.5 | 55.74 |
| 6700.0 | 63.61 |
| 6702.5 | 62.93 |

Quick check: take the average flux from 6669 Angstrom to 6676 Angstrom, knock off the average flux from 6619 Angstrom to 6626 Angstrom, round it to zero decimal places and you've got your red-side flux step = -7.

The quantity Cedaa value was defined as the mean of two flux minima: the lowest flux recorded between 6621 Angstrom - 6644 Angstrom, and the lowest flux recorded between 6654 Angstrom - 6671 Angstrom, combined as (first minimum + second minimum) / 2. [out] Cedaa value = 55.4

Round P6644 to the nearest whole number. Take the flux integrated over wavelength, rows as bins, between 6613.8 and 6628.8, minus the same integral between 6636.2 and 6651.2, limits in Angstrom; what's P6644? -5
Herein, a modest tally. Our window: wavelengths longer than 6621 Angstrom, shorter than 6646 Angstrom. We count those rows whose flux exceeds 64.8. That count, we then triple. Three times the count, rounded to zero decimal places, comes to 12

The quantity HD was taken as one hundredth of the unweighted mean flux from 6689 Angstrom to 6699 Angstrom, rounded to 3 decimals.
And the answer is 0.604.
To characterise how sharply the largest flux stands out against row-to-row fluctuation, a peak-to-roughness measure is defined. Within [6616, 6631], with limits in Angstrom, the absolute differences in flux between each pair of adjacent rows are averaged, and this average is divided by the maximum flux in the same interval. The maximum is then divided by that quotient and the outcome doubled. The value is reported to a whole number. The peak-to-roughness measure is 1520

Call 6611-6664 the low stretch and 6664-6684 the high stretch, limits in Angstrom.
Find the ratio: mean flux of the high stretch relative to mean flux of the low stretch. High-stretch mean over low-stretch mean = 0.93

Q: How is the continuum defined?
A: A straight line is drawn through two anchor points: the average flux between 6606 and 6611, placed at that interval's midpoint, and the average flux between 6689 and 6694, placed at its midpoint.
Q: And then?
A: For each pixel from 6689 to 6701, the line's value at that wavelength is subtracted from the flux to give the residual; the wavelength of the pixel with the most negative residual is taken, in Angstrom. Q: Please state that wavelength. 6697.5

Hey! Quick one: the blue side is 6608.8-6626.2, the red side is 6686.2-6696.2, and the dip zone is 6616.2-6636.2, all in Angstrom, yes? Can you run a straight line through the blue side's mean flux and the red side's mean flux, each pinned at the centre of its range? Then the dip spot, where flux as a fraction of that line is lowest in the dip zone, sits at 6617.5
